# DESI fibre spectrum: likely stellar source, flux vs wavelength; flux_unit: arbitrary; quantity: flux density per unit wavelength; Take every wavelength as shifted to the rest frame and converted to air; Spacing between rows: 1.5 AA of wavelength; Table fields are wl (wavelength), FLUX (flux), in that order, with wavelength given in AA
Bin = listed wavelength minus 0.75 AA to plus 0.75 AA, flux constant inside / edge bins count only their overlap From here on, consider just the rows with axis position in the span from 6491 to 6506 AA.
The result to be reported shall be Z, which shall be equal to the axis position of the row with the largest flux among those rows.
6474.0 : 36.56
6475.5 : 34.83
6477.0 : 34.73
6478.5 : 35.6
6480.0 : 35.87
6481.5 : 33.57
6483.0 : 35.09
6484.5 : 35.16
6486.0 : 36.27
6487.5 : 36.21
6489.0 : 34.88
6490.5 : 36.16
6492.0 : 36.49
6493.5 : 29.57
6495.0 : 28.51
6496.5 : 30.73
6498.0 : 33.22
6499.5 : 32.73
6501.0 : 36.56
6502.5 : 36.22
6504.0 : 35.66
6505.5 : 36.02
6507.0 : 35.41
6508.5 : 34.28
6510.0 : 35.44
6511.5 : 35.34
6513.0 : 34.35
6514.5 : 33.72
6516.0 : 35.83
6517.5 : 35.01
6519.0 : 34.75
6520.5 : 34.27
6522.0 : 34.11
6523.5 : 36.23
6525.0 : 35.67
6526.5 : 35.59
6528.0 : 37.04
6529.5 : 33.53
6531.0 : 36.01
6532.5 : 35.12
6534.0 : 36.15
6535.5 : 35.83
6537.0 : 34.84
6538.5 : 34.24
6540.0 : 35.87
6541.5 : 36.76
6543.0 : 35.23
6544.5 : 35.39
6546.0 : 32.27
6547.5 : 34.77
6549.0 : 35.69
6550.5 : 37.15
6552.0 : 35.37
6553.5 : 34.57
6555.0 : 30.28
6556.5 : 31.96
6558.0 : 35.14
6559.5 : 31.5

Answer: 6501.0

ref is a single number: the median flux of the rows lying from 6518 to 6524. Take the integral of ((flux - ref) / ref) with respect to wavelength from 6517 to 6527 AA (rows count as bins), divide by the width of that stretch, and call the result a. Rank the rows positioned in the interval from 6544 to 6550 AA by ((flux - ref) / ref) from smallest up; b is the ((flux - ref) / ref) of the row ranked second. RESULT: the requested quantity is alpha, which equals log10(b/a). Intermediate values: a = 0.017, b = 0.008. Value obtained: -0.3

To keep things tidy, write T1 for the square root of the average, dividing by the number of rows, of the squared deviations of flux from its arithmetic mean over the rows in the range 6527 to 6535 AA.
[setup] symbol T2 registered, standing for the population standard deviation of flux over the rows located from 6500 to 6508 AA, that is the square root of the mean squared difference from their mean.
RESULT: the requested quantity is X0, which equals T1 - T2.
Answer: 0.78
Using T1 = 1.19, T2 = 0.41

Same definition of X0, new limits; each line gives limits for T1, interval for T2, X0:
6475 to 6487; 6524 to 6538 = -0.15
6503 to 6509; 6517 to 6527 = -0.07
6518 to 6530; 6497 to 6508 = -0.29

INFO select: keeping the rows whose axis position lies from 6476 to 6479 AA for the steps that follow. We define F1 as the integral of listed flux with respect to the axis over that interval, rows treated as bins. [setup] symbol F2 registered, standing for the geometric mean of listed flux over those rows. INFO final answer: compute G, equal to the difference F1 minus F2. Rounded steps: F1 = 105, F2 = 35.2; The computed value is 70.1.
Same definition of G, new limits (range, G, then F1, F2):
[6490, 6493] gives 71.0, 107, 36.3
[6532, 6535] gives 71.5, 107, 35.6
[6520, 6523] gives 68.9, 103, 34.2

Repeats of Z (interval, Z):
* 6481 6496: 6492.0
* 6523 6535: 6528.0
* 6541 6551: 6550.5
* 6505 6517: 6505.5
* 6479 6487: 6486.0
